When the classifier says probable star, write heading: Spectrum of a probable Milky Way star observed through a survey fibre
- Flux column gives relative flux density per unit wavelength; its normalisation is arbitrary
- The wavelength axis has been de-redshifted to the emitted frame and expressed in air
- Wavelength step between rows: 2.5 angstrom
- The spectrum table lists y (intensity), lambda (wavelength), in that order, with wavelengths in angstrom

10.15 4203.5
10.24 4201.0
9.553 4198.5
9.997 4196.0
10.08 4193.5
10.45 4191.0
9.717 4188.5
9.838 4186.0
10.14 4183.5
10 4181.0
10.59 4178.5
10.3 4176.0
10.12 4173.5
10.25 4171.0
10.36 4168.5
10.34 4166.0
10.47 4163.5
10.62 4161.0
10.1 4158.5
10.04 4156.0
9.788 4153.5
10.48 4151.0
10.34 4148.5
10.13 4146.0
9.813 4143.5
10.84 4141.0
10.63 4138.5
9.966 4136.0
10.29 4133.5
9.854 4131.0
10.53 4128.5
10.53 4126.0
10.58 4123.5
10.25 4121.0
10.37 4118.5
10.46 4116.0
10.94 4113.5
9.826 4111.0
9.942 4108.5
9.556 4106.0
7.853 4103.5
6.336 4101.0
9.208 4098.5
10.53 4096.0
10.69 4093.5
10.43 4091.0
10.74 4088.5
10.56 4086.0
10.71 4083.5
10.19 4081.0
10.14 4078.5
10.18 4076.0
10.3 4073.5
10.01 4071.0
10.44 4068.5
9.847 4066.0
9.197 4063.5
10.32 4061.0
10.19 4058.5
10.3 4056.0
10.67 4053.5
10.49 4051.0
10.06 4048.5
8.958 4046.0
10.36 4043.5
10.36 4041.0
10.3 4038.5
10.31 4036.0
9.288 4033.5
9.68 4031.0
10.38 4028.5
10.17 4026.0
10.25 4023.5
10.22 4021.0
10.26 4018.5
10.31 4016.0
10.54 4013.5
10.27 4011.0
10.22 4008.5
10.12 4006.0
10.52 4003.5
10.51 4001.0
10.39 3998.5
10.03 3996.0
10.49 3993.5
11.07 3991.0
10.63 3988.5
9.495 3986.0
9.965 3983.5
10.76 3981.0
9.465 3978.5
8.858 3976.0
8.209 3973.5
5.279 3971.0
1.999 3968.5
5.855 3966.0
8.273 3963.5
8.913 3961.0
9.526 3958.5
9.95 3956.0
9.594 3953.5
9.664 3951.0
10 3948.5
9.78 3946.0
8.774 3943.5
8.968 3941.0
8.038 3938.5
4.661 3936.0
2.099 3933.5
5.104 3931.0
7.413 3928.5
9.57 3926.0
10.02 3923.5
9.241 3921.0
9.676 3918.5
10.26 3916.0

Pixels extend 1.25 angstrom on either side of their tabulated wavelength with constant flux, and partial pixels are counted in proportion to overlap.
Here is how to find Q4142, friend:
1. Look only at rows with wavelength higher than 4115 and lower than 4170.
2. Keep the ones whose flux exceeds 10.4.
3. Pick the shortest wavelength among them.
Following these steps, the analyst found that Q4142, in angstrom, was 4116.0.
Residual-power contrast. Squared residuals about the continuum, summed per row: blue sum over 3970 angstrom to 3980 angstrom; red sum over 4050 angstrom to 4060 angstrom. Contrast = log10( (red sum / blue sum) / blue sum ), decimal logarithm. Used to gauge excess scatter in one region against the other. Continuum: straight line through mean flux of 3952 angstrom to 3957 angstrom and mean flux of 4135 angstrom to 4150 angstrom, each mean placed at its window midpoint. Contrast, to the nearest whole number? -3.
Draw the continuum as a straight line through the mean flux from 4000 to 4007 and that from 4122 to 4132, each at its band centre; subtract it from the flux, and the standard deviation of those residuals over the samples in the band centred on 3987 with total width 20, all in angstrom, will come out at 0.6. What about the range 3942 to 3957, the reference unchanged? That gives 0.4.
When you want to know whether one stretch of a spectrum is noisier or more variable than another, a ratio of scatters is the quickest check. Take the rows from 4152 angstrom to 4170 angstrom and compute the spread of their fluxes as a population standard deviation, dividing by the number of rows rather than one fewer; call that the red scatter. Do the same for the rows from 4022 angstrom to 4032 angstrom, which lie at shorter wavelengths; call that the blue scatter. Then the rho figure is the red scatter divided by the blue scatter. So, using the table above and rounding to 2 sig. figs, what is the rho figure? 0.99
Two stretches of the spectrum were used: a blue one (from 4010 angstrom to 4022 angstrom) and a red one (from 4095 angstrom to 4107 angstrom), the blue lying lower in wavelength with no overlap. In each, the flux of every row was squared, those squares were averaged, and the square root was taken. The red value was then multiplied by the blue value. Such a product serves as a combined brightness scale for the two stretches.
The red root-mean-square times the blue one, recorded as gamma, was 91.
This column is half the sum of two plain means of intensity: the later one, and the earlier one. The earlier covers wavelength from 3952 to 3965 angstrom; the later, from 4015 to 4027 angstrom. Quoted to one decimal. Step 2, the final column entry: 9.7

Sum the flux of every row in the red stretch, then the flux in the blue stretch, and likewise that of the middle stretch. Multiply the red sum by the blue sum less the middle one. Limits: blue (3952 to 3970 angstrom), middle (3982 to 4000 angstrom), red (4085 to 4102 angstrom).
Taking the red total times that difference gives -1230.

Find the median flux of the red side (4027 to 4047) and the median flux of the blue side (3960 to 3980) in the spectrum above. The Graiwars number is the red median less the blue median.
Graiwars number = 2.1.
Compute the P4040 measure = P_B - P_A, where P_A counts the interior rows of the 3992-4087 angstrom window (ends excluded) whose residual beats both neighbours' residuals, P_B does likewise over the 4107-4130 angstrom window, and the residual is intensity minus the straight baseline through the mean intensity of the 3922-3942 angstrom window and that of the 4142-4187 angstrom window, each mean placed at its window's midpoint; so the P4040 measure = -8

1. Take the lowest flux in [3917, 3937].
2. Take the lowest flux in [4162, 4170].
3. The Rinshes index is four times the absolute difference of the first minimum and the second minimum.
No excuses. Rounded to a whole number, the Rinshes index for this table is 33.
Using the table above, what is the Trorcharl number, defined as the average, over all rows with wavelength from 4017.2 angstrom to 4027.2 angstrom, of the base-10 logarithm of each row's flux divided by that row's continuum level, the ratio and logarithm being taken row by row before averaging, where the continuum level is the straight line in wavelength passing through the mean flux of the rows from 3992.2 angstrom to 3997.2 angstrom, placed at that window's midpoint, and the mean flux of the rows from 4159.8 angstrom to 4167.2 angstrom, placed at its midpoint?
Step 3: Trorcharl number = -0.003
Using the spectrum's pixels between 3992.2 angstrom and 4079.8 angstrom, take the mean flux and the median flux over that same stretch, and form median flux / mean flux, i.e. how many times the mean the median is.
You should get 1.01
